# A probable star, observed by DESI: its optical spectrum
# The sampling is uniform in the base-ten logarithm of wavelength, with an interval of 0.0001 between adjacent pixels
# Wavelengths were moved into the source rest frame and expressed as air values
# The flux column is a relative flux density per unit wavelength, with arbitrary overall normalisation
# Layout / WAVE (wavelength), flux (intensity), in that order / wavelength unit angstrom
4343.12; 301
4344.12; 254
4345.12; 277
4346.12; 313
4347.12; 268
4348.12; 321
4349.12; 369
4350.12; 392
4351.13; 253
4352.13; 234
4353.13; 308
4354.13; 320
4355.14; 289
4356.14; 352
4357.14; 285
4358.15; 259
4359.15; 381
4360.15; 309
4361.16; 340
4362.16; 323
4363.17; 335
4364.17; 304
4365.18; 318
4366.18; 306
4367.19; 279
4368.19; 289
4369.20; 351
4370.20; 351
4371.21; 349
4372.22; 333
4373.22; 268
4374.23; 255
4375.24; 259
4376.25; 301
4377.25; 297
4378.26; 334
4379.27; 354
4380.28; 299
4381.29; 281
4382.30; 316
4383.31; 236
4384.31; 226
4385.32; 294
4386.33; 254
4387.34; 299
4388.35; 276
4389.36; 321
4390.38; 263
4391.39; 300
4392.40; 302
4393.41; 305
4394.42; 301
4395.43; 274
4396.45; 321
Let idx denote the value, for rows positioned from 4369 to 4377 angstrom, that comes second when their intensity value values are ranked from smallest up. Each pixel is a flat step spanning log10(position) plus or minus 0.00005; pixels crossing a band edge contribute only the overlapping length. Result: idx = 259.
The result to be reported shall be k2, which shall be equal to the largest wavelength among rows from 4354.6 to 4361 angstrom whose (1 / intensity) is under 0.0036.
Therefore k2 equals 4360.15 angstrom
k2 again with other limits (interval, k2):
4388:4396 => 4394.42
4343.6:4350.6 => 4350.12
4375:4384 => 4382.30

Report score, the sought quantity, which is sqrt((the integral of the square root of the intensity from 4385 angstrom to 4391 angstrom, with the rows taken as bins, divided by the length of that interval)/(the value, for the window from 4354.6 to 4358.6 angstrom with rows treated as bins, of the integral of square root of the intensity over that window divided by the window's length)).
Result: 0.990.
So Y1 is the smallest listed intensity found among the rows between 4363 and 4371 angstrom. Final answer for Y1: 279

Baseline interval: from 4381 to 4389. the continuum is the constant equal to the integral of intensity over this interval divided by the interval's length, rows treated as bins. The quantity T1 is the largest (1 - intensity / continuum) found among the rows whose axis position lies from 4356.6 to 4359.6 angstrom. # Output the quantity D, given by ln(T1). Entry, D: -2.93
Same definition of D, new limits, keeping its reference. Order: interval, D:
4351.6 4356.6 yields -1.93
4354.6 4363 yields -2.93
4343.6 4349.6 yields -2.63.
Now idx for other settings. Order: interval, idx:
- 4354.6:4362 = 285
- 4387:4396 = 274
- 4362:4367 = 306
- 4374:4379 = 259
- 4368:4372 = 349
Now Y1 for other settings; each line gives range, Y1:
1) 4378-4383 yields 281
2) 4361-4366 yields 304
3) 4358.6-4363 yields 309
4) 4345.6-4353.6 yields 234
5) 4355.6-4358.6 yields 259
